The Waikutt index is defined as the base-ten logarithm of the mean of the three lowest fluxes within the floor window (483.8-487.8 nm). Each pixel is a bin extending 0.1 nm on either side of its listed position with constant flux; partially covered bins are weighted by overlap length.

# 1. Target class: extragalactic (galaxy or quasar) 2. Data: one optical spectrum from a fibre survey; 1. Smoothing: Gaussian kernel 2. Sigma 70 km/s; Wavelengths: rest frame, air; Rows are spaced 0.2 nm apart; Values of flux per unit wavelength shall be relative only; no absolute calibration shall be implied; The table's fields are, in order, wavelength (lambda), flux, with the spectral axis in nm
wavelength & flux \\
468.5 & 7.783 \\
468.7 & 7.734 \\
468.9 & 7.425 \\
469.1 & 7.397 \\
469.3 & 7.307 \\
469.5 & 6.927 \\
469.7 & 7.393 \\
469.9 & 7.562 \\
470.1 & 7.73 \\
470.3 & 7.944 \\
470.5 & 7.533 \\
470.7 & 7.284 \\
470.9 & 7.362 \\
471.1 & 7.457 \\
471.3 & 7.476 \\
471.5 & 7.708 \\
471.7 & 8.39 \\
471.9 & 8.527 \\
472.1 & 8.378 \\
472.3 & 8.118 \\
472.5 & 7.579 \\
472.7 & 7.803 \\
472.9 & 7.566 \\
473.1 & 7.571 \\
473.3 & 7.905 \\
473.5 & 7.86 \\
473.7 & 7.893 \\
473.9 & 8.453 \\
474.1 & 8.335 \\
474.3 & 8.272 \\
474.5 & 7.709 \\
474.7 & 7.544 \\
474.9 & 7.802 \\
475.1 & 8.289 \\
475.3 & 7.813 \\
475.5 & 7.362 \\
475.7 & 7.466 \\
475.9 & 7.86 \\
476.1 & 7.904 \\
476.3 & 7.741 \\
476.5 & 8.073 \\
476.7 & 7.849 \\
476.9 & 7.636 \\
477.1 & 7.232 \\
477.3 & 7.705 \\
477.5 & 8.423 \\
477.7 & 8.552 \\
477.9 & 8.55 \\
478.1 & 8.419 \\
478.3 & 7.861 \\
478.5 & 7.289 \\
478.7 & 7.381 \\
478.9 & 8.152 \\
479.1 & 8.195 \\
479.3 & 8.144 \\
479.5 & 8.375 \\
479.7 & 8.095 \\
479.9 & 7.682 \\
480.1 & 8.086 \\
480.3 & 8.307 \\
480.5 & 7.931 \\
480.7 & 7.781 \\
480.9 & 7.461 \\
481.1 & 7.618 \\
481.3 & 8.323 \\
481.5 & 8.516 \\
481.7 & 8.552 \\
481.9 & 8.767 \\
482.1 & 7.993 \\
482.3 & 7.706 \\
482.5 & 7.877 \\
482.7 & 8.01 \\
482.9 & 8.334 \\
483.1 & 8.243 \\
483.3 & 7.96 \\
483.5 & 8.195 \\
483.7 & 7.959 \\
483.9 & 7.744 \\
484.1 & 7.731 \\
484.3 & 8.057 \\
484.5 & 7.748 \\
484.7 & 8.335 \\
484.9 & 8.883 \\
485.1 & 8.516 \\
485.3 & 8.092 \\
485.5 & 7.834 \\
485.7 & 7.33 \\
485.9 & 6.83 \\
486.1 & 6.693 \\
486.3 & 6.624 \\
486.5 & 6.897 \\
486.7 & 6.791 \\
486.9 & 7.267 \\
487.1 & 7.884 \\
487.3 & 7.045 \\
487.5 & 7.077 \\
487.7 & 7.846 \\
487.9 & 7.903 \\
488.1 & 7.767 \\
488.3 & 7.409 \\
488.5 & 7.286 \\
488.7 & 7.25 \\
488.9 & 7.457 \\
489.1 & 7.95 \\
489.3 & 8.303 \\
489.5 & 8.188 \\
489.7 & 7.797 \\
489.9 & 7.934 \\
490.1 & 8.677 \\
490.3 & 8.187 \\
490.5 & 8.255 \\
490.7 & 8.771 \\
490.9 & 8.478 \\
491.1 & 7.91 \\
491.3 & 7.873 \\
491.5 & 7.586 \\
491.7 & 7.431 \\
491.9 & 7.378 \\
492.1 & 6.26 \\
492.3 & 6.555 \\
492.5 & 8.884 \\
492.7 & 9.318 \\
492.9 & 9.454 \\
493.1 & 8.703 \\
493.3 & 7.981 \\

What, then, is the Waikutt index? 0.826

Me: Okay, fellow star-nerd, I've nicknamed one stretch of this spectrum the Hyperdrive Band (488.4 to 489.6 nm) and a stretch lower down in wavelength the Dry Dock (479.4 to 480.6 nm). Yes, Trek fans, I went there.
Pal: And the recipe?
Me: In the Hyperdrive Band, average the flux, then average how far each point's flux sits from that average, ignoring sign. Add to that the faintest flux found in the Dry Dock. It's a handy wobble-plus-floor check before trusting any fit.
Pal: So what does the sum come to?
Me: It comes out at 8.09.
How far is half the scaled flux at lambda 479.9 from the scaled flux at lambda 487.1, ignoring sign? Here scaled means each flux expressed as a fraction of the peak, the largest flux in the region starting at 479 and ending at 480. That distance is 0.483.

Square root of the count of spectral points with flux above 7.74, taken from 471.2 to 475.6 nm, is 3.7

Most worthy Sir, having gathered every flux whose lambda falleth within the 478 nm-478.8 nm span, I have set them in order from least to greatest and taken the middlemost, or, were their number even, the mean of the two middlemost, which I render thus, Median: 7.62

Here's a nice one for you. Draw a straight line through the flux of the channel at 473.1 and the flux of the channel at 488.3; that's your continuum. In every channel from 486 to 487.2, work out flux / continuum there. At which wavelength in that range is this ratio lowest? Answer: 486.3 nm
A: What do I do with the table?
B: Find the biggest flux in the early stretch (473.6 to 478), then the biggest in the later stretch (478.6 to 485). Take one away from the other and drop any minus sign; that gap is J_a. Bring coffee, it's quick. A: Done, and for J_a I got 0.33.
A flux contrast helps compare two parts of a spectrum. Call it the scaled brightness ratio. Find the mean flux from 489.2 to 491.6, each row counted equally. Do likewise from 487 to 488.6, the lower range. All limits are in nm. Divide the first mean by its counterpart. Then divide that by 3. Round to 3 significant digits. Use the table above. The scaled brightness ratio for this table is 0.362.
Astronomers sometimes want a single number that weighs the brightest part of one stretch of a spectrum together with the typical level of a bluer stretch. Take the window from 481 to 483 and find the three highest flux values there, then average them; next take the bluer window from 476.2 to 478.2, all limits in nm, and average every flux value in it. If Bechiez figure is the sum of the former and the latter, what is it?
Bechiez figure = 16.6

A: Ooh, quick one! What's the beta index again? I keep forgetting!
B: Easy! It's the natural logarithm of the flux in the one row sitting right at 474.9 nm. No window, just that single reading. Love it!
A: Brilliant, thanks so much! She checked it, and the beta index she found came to 2.05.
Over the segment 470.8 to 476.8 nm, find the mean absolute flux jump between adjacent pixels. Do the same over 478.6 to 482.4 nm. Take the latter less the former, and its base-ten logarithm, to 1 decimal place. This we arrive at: -1.2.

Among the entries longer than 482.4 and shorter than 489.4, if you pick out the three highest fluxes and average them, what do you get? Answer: 8.58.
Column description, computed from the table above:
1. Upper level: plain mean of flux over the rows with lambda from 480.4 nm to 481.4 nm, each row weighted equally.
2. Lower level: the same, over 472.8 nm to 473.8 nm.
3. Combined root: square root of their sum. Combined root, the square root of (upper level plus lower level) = 3.95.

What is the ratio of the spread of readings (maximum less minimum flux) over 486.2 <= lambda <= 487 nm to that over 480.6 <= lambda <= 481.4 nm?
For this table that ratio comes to 0.75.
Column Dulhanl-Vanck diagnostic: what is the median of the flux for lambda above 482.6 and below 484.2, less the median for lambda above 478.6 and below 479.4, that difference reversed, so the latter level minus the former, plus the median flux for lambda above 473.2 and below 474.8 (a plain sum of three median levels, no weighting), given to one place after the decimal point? 8.1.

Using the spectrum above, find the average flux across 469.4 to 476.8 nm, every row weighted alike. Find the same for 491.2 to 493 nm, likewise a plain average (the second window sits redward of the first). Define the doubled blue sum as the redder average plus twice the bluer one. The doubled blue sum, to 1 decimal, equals 23.5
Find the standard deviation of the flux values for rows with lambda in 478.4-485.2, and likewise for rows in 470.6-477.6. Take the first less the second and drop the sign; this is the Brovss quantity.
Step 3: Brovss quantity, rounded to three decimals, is 0.010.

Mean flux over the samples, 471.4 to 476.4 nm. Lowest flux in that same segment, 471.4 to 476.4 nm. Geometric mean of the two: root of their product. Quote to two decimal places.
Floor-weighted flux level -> 7.63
